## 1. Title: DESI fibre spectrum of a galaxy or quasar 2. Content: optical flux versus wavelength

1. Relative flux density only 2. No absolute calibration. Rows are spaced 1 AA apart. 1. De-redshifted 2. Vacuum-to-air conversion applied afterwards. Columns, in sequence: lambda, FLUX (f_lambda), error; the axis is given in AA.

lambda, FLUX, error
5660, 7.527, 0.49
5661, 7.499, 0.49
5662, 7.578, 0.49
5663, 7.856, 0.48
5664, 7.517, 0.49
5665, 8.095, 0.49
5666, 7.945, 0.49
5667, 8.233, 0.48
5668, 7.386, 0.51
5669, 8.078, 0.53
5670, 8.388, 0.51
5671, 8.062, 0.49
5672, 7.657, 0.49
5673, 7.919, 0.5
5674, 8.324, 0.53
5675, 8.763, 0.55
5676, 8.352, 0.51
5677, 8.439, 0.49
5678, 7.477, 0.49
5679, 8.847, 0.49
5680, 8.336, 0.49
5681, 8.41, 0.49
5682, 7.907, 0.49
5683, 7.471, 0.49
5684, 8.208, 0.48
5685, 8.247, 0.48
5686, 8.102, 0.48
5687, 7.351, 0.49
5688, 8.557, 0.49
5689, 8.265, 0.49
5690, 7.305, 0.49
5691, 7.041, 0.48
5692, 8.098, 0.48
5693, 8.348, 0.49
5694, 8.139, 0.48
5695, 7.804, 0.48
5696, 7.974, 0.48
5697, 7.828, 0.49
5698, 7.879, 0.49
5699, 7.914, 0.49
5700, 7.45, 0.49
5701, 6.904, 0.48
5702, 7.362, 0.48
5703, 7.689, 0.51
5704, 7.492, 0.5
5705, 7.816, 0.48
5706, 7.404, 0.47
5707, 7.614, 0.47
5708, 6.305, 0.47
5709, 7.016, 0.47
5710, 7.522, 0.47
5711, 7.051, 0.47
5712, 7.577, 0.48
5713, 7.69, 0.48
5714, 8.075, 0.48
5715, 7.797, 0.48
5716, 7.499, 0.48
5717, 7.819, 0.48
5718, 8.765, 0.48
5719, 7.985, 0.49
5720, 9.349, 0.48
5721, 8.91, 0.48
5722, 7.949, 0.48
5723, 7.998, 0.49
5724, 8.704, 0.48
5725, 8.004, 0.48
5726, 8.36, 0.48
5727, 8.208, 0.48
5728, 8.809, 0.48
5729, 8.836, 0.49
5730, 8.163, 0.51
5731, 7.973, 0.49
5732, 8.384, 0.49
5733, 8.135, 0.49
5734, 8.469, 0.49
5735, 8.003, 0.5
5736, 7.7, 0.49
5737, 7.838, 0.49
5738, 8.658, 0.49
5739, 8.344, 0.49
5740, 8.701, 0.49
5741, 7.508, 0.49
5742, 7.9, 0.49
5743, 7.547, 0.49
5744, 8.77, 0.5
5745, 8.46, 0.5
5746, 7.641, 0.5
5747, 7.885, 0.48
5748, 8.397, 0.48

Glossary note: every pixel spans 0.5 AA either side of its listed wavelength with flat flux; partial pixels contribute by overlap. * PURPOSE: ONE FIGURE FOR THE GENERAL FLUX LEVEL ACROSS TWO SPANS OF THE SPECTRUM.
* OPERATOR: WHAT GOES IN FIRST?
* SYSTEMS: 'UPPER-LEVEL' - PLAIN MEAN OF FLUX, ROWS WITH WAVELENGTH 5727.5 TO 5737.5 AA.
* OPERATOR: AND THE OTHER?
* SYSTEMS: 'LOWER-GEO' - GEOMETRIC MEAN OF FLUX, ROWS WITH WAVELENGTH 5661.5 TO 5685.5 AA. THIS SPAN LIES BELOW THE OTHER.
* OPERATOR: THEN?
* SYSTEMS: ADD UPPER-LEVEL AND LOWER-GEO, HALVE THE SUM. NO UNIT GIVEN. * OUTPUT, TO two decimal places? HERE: 8.14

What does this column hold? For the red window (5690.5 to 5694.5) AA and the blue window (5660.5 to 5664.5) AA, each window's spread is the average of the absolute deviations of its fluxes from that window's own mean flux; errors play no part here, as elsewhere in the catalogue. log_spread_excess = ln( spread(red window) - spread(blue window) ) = -1.17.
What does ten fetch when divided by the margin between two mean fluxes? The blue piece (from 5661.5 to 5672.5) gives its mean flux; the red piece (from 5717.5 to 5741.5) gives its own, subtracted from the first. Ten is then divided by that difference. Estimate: -23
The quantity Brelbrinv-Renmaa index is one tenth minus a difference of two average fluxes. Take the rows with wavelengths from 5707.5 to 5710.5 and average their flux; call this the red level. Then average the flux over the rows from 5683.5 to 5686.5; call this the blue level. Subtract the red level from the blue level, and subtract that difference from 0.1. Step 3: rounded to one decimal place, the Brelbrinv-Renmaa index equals -1.1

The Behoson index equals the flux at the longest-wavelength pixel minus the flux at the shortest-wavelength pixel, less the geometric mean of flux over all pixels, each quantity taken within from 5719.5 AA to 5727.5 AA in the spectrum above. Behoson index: -9.6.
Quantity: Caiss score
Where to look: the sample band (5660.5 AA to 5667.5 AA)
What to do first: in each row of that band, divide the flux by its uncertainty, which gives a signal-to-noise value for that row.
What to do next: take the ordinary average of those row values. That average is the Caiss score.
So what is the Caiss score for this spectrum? 16.1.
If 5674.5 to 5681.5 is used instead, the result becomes 16.7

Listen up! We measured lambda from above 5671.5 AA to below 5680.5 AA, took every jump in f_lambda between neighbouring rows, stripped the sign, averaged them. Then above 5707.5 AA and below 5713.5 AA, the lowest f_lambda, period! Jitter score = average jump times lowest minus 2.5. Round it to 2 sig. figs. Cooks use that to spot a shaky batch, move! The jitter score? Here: 1.0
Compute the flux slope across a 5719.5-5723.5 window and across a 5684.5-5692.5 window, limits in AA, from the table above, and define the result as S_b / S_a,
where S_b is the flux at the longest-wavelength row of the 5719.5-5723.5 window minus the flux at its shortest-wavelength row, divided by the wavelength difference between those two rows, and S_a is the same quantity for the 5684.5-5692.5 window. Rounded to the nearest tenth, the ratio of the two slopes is 21.2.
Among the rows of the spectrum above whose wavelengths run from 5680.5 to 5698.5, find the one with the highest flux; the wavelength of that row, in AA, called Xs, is 5688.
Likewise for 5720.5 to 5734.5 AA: 5721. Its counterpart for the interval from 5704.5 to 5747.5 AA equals 5720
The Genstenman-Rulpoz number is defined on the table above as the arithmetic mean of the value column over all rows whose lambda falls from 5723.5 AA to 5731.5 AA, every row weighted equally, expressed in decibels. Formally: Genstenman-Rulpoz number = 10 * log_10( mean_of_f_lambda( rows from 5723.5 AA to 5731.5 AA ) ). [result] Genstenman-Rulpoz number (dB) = 9.23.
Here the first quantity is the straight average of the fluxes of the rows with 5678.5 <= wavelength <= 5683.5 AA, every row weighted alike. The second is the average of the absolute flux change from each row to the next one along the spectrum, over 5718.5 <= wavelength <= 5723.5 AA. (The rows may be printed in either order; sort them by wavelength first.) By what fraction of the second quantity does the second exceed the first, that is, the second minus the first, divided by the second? -11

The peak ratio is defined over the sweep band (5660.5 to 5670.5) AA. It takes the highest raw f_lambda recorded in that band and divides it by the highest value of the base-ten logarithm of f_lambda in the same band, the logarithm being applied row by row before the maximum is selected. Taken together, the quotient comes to 9.08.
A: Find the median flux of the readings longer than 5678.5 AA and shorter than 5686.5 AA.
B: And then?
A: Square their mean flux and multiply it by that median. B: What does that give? 552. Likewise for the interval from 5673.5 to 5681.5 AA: 587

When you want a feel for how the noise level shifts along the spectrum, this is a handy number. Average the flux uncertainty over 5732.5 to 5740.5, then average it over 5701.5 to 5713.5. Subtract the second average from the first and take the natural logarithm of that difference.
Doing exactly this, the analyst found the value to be -4.4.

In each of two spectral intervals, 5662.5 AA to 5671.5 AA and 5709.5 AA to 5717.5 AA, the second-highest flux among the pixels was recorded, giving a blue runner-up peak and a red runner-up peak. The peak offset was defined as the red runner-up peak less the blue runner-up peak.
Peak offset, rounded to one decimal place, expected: -0.4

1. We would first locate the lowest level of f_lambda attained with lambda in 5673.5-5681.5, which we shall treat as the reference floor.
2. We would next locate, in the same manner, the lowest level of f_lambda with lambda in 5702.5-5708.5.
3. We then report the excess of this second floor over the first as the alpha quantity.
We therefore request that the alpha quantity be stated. -1.2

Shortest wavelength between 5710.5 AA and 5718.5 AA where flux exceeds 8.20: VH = 5718 AA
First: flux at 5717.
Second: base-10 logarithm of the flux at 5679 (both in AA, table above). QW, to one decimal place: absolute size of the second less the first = 6.9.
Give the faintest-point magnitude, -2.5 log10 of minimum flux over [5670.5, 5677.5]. -2.21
